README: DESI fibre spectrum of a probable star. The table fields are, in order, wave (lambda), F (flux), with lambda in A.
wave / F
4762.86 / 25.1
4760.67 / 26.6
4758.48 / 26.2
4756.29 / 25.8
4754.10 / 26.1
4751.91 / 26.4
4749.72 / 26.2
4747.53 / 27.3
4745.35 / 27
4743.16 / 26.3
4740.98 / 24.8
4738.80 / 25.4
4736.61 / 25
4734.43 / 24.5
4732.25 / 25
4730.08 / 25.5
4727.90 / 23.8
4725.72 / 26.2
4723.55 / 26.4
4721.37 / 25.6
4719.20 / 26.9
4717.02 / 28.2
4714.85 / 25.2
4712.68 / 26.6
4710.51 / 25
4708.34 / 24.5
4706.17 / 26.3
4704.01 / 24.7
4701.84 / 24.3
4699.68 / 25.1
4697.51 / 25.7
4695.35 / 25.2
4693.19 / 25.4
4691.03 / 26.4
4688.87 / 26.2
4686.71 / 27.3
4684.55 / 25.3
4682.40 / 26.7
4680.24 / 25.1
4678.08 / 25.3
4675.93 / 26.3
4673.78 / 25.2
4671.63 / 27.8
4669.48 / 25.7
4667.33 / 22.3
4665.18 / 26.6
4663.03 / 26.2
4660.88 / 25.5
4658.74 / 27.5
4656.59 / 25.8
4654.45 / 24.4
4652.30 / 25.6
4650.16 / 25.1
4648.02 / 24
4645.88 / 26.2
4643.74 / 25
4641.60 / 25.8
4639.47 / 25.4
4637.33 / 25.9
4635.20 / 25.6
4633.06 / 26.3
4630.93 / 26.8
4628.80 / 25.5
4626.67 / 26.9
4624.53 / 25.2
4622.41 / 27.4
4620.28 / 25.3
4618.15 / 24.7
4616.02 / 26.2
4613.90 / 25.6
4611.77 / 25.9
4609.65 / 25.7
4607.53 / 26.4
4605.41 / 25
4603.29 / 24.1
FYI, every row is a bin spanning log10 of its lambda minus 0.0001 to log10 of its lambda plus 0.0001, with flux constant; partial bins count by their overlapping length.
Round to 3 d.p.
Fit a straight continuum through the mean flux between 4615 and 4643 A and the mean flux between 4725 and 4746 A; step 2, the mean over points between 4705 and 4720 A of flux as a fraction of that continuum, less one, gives 0.025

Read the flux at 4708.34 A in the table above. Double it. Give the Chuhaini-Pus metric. 49.0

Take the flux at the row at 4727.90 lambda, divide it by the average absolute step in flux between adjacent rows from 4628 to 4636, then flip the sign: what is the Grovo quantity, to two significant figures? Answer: -29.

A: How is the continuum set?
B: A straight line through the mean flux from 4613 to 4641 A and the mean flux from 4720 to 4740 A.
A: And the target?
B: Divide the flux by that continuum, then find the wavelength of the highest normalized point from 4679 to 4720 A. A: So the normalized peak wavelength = 4717.02 A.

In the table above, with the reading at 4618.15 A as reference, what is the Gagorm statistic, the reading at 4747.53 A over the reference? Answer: 1.11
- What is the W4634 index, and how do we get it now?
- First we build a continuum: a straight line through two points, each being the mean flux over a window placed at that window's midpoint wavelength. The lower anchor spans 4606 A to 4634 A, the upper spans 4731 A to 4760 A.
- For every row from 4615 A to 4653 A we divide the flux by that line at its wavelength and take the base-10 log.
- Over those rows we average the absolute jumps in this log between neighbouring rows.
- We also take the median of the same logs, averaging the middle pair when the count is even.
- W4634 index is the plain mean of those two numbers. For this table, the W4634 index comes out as 0.0064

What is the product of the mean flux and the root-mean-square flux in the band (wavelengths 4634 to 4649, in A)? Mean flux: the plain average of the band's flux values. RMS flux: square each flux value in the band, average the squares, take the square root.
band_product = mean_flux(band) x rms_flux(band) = 646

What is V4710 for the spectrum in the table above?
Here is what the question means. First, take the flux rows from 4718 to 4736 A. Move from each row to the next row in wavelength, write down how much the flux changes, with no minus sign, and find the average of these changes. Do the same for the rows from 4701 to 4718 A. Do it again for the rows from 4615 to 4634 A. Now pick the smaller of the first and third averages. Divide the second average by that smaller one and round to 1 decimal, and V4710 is 1.4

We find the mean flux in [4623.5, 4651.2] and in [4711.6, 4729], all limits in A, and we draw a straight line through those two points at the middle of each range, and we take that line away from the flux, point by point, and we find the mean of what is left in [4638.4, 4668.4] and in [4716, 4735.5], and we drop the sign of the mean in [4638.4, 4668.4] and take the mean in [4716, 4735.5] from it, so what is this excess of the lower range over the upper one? 0.72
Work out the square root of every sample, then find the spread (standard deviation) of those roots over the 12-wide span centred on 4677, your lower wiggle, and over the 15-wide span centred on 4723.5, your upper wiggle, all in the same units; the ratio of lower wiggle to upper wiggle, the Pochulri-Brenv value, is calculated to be 0.8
